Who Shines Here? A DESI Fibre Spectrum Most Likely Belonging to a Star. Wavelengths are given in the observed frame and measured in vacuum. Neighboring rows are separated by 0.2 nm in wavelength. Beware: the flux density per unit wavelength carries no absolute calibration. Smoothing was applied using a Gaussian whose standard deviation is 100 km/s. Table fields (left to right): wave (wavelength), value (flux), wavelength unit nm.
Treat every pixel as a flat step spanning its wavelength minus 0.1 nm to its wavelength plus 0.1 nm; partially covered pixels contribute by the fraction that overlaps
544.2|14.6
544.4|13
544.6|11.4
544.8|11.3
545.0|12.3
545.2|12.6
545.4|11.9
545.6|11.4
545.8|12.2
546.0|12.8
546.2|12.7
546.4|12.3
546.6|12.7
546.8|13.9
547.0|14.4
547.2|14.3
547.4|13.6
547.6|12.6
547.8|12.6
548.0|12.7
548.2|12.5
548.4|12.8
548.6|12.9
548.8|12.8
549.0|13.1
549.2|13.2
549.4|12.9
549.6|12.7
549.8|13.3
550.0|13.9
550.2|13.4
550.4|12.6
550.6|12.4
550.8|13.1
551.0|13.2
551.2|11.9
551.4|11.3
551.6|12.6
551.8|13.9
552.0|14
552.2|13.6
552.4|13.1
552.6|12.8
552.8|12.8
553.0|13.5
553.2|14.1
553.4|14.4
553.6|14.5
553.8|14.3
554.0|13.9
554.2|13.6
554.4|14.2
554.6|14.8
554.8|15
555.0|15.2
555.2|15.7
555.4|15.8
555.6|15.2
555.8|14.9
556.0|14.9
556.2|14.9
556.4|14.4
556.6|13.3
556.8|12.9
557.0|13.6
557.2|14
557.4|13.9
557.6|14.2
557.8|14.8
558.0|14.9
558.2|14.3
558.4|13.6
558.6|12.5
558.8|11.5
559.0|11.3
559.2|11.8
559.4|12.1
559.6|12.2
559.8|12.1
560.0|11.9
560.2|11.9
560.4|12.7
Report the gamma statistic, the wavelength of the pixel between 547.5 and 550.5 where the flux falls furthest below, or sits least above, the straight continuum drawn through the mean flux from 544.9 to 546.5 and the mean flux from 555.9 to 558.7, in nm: 550.4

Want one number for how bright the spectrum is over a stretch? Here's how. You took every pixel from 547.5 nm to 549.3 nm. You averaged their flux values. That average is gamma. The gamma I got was 12.8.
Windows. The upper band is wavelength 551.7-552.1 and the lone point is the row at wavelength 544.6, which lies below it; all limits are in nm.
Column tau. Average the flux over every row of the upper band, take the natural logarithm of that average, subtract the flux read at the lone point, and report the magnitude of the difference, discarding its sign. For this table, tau 8.8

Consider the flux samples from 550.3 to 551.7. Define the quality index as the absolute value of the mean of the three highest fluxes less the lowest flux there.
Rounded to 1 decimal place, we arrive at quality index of 1.7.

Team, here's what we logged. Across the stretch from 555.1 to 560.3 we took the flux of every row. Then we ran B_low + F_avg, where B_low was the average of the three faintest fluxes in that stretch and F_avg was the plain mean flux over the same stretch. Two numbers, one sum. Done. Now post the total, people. 25.1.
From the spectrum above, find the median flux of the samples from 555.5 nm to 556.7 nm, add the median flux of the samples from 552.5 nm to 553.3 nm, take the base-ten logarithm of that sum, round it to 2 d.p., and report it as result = 1.45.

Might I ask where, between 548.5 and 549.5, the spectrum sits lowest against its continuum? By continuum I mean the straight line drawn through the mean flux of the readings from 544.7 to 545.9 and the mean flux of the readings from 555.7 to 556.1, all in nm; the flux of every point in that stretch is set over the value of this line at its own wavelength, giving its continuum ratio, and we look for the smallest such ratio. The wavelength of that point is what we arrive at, 549.4 nm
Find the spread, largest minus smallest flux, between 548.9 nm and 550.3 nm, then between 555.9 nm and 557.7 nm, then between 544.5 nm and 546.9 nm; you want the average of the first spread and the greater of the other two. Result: 1.9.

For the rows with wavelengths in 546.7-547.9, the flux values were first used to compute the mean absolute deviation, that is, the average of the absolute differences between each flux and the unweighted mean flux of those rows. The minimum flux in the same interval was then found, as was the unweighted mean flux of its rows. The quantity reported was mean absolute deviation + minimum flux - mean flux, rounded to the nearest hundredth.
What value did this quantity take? -0.32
